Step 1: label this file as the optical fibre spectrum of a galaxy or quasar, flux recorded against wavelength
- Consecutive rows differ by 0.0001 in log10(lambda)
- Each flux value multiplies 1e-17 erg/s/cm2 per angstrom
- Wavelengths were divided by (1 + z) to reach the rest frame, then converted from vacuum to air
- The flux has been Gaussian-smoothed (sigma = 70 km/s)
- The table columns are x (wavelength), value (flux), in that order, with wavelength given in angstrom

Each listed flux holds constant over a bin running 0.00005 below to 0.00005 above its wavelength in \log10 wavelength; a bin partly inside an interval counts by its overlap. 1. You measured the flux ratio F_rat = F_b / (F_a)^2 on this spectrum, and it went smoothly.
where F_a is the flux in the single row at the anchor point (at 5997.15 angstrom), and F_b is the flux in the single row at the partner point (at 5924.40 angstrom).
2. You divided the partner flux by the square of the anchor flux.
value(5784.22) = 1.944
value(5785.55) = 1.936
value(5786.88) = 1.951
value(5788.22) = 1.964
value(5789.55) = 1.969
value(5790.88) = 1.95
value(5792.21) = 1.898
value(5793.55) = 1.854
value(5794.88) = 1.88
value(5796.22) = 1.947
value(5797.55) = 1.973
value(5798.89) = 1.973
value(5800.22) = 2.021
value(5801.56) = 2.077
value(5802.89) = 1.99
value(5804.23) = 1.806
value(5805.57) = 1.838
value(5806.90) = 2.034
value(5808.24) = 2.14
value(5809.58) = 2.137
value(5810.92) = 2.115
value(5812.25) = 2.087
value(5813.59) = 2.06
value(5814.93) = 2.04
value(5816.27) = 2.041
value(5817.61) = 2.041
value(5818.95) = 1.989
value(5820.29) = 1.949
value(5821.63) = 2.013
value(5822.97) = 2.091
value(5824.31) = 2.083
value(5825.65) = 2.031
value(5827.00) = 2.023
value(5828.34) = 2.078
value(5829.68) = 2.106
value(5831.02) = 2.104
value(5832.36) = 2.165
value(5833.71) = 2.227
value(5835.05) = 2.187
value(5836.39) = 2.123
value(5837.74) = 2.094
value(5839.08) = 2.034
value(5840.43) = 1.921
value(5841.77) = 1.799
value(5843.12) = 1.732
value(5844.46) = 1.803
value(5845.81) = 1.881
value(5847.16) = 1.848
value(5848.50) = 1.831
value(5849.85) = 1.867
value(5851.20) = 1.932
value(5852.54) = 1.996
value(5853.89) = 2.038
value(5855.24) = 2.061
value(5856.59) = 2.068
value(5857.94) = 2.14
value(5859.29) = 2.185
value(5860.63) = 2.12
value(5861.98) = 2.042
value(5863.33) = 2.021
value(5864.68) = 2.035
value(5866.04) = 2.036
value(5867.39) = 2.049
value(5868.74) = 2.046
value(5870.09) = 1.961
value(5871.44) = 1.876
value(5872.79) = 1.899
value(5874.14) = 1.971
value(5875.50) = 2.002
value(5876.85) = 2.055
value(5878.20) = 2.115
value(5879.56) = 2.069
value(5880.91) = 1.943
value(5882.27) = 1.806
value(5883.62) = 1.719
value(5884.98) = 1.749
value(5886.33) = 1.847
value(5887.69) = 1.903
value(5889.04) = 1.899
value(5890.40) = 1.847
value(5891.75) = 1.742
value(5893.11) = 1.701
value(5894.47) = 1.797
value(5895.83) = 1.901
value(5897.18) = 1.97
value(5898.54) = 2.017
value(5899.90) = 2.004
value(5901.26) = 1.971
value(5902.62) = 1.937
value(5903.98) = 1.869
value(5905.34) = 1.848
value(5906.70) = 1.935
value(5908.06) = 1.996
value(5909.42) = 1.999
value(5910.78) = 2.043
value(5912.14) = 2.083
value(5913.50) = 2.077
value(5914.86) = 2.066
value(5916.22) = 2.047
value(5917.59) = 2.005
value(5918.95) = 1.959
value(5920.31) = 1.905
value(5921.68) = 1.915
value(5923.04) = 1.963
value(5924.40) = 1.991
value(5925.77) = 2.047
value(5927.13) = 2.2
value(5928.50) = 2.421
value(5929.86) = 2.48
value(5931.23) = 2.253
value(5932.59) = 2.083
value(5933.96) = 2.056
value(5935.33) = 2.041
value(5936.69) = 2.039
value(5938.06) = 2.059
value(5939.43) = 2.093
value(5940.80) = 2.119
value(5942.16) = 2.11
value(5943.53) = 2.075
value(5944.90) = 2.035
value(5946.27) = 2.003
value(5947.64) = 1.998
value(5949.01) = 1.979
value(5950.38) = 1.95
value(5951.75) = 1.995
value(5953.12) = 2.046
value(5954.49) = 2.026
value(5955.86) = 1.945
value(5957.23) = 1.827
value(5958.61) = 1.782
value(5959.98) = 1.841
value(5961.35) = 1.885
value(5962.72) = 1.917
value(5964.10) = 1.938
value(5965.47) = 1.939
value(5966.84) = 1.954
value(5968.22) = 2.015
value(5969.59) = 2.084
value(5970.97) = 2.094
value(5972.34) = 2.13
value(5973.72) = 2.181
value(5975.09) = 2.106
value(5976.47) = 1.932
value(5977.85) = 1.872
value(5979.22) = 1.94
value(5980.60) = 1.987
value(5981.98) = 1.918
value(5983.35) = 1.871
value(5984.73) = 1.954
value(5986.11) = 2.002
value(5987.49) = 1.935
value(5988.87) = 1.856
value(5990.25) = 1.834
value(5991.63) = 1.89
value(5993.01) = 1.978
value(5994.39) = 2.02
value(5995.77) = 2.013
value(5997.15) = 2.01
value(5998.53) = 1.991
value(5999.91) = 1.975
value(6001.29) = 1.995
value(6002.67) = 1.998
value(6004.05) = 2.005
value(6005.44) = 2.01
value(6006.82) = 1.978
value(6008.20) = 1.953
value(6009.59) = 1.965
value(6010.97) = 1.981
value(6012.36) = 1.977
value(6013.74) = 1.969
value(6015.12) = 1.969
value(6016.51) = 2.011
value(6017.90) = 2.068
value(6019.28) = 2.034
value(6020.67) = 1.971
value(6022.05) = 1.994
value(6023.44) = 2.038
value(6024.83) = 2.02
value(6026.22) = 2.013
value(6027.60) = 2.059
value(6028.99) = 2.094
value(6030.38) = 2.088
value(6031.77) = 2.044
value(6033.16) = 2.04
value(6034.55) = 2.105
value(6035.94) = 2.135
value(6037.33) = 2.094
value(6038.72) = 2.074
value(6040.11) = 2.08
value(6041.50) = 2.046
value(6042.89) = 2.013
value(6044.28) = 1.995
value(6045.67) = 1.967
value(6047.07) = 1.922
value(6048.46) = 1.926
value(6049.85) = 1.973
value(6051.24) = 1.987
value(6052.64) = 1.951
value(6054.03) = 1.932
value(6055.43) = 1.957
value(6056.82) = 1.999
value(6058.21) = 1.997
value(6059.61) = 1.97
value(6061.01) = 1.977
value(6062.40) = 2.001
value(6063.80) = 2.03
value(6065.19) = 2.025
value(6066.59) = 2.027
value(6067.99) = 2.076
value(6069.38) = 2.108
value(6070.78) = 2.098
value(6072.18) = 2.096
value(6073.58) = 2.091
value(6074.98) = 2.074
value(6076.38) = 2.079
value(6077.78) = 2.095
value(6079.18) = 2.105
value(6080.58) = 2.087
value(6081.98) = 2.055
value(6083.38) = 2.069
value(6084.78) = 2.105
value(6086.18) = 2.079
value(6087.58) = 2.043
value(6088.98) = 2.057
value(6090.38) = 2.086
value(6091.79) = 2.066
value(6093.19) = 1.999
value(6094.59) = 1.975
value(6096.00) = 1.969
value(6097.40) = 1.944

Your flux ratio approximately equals 0.49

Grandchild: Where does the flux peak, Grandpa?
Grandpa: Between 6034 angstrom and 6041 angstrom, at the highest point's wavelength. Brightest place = 6035.94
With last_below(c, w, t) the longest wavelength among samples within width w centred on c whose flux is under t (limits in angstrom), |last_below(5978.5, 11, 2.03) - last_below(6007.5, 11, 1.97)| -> 26.2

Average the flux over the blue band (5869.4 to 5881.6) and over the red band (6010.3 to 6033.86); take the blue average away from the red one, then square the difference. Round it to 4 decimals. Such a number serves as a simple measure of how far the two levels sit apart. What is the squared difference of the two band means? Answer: 0.0011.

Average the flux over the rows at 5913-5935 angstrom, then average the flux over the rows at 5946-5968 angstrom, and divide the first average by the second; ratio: 1.08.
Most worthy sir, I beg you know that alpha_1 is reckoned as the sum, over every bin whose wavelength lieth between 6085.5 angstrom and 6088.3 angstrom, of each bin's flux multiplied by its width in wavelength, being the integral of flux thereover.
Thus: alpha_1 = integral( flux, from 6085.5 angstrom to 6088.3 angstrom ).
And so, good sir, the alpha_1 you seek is 5.78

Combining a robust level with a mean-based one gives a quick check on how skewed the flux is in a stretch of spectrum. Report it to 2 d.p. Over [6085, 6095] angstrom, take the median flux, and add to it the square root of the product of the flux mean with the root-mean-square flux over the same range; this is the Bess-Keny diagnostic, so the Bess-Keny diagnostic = 4.10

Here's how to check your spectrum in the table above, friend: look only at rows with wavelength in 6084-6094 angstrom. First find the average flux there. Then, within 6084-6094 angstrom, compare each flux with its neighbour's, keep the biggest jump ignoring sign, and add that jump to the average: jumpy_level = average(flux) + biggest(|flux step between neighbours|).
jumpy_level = 2.13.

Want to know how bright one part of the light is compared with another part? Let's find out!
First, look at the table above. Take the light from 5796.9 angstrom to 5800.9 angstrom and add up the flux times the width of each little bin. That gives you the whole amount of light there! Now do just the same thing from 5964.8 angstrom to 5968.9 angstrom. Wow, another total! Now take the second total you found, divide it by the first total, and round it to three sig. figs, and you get 1.02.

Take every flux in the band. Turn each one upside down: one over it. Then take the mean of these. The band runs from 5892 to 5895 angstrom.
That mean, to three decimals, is 0.572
